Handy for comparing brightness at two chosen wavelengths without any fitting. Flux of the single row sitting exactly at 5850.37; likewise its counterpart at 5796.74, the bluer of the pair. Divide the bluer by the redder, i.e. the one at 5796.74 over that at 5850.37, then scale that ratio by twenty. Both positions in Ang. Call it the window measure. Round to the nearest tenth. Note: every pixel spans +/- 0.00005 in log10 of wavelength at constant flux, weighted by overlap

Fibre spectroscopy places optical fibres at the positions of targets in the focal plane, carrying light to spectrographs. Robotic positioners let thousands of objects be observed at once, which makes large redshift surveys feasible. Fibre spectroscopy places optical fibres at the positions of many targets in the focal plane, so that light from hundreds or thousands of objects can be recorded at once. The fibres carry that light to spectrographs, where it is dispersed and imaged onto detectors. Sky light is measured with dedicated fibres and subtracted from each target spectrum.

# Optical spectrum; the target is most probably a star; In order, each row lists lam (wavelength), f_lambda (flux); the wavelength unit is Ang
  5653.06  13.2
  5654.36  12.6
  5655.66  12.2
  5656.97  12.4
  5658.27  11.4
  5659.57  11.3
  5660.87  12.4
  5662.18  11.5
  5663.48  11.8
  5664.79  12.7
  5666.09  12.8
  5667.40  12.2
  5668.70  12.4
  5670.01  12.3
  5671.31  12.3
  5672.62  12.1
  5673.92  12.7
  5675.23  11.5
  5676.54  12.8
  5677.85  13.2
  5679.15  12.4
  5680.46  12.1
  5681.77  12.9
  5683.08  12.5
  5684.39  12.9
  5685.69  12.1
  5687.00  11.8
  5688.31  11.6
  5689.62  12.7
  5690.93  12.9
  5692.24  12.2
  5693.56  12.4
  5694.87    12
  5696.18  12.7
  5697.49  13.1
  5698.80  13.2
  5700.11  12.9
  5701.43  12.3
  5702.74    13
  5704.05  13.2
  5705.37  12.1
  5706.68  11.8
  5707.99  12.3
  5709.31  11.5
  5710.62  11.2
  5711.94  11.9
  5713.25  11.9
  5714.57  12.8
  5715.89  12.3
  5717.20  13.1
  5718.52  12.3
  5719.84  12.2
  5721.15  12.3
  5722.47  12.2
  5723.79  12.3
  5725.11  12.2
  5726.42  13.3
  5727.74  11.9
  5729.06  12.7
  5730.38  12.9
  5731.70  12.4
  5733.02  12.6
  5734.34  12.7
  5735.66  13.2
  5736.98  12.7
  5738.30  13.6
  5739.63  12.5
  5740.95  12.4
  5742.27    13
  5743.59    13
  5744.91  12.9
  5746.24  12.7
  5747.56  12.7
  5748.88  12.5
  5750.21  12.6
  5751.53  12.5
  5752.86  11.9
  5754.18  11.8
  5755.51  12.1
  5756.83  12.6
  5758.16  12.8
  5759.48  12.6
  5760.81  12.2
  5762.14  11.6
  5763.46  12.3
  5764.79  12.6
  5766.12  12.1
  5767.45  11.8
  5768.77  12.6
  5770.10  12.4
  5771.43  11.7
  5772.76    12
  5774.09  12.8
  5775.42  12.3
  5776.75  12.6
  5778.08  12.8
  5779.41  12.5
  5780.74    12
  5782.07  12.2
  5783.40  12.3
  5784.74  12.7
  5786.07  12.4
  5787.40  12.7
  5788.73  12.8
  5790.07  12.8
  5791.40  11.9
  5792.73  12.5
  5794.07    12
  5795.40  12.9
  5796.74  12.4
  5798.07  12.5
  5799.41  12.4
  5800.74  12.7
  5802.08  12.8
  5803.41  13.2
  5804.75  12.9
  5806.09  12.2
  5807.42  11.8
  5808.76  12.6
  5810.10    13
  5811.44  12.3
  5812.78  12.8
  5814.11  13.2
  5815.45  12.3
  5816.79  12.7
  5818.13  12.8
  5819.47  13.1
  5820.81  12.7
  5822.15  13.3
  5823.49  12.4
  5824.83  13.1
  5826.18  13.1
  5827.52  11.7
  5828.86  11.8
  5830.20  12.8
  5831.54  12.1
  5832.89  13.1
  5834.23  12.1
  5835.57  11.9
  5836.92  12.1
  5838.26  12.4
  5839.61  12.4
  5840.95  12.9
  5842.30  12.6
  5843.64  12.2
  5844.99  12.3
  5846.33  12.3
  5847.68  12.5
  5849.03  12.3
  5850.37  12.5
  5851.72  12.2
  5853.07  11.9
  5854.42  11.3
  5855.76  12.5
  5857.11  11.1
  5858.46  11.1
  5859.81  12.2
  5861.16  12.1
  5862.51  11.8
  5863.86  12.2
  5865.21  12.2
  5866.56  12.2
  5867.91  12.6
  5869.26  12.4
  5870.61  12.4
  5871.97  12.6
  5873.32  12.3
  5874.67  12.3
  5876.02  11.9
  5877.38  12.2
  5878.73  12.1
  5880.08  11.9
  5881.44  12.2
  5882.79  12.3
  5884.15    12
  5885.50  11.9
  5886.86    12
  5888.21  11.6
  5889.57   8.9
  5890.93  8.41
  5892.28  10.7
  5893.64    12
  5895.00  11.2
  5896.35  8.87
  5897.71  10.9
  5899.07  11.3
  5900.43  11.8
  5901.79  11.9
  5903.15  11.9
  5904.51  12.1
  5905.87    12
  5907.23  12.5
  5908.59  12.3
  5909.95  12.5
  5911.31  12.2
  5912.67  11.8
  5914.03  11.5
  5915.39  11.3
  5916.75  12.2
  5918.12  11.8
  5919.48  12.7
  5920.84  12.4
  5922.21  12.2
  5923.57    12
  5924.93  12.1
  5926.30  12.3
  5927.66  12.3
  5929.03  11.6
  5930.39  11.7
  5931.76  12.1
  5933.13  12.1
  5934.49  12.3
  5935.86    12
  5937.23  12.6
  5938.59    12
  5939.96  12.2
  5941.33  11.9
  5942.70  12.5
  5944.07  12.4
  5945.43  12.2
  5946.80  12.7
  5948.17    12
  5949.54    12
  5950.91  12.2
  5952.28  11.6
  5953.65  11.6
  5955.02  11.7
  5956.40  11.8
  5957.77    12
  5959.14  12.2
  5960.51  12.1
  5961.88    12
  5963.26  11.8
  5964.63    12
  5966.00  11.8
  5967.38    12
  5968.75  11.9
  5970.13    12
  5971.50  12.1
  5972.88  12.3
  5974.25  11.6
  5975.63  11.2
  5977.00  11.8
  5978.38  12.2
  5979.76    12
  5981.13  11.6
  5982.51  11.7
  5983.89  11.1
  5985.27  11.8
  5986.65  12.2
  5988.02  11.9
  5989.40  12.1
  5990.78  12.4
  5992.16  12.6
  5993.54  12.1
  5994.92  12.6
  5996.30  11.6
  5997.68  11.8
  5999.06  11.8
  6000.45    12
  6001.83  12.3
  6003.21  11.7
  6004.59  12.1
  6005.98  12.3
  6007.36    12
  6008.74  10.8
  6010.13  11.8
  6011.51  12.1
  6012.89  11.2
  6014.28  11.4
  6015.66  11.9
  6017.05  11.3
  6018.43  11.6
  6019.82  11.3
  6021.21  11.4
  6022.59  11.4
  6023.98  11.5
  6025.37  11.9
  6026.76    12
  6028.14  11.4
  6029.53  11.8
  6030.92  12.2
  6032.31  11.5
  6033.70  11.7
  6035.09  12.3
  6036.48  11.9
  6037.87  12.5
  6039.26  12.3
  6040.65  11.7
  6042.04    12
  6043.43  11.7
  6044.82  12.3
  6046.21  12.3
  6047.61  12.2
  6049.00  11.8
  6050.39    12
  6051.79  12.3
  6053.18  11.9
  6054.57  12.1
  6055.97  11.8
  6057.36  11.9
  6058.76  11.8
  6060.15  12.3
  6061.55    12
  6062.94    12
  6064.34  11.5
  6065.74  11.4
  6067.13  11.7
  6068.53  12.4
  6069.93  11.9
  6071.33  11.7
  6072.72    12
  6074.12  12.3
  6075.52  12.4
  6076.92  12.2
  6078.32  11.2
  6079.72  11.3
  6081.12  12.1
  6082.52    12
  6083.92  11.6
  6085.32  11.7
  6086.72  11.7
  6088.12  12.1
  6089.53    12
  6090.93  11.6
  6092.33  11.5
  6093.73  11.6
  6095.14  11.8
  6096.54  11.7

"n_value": 19.8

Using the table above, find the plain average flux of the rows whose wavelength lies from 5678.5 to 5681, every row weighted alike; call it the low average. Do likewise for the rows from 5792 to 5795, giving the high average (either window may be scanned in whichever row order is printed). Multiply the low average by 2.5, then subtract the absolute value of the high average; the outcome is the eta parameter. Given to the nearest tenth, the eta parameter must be 18.4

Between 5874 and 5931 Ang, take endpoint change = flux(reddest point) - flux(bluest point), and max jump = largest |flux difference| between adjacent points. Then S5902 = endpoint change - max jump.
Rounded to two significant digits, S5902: -3.3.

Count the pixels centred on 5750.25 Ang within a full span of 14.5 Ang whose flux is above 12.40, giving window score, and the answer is 8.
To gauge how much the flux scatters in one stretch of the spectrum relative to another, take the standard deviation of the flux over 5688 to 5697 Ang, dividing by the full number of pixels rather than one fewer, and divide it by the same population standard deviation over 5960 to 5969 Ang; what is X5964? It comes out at 4.0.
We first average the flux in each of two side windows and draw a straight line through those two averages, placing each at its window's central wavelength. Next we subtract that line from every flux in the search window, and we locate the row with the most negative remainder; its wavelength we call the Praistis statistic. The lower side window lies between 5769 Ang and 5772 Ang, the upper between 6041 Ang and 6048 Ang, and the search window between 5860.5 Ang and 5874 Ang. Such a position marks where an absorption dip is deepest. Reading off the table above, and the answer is 5862.51 Ang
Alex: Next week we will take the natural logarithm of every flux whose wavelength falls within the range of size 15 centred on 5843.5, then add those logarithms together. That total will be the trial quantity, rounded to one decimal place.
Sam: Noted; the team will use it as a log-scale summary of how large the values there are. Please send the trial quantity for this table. 27.7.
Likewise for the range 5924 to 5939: 27.4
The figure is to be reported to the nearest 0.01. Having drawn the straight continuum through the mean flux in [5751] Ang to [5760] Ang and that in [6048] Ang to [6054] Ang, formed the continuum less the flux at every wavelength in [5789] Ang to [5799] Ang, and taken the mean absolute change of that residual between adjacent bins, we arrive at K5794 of 0.58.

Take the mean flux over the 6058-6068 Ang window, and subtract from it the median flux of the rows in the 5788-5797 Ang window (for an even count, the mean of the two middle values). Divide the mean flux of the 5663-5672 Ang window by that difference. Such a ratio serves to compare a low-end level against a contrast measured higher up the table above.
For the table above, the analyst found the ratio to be -18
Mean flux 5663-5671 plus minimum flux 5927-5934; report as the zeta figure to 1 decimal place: 24.0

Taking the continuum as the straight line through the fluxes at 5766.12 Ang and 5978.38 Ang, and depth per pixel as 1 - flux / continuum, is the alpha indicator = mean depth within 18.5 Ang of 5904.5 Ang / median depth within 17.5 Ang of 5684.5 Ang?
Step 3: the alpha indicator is -1.9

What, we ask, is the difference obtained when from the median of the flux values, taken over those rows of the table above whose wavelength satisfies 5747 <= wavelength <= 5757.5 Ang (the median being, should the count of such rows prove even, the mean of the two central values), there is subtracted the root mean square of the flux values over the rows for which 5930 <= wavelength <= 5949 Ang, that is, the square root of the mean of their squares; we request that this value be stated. 0.30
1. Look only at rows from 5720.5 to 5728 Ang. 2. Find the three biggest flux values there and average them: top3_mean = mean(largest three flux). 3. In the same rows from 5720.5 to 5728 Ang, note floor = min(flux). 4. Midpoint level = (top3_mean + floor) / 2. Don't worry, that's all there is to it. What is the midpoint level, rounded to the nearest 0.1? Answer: 12.3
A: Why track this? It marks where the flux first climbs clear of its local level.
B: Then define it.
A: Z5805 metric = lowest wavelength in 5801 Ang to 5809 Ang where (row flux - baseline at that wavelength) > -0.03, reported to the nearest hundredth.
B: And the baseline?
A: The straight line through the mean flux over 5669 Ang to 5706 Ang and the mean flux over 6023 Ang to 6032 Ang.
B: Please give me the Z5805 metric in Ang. 5802.08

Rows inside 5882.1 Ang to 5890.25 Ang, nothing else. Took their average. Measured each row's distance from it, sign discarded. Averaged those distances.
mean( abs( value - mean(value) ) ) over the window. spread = 0.85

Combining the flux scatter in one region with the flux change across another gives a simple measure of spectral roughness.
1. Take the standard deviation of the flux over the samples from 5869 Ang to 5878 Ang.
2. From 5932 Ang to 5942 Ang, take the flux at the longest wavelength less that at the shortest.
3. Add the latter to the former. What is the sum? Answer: 0.0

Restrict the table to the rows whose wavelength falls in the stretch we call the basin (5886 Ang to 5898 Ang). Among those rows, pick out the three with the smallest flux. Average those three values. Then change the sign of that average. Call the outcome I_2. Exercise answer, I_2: -8.7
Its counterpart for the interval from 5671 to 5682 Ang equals -11.9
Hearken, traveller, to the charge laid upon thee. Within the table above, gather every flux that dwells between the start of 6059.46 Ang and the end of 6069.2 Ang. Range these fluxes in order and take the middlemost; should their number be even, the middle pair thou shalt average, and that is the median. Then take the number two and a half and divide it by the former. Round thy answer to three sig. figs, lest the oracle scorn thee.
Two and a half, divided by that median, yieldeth 0.208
